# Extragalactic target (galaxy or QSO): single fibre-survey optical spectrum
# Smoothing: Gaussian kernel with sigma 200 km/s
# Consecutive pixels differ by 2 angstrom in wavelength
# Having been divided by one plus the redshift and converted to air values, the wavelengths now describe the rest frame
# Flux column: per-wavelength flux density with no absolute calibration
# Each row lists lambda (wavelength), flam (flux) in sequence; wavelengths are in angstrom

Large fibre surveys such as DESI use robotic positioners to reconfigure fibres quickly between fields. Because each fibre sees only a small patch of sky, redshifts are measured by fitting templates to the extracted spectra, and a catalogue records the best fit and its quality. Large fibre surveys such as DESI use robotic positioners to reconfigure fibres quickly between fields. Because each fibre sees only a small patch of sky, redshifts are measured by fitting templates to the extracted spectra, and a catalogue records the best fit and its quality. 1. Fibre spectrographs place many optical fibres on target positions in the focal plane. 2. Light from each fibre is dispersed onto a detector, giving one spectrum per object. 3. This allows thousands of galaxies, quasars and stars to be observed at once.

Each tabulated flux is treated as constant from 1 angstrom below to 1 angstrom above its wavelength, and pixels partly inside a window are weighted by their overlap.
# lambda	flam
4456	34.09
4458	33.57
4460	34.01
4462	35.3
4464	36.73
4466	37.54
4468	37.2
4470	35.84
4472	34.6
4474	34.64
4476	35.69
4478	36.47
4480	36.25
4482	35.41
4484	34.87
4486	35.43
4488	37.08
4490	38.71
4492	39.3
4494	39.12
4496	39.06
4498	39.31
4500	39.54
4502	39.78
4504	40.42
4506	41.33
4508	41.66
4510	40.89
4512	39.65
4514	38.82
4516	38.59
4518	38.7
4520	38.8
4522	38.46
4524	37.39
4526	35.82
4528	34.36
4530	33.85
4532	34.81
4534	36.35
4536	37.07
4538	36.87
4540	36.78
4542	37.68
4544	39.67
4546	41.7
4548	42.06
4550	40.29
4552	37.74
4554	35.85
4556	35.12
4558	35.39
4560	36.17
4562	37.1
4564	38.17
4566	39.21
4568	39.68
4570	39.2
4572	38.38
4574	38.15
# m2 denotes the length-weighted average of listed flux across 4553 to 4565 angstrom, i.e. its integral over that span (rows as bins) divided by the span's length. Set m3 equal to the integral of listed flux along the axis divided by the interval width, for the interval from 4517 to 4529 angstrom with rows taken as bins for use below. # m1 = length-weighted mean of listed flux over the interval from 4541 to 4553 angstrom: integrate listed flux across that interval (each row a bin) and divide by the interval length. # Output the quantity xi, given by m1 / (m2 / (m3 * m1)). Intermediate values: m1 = 39.9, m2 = 36.3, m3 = 37.3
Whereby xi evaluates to 1630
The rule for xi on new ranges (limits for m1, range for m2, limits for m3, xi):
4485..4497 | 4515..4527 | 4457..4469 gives 1367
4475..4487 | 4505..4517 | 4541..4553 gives 1264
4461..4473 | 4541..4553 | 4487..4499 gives 1275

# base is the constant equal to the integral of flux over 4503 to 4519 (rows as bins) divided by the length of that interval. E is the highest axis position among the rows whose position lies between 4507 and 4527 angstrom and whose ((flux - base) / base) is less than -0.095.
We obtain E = 4526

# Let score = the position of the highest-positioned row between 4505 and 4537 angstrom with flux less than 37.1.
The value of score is 4536 angstrom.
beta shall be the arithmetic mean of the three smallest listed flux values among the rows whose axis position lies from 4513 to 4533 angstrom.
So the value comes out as 34.3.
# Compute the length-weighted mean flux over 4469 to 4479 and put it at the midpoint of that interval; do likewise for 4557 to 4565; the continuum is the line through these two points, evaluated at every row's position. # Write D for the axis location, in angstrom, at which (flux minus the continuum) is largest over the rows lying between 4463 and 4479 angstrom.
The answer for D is 4466 angstrom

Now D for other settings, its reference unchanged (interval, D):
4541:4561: 4548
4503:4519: 4508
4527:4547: 4546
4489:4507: 4506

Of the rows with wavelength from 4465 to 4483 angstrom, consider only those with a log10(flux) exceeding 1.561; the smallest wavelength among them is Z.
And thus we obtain 4466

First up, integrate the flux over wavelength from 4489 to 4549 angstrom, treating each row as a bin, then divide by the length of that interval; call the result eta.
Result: 38.6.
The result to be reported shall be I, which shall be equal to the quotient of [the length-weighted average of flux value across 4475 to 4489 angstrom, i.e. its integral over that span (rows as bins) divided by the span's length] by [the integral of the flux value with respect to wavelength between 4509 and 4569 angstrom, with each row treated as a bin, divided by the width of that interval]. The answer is 0.95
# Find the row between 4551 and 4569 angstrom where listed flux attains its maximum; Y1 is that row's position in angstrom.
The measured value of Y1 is 4568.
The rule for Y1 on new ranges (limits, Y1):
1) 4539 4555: 4548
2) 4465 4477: 4466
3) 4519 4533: 4520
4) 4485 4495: 4492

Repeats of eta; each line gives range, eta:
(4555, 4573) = 37.6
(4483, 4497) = 37.7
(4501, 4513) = 40.6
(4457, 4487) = 35.6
